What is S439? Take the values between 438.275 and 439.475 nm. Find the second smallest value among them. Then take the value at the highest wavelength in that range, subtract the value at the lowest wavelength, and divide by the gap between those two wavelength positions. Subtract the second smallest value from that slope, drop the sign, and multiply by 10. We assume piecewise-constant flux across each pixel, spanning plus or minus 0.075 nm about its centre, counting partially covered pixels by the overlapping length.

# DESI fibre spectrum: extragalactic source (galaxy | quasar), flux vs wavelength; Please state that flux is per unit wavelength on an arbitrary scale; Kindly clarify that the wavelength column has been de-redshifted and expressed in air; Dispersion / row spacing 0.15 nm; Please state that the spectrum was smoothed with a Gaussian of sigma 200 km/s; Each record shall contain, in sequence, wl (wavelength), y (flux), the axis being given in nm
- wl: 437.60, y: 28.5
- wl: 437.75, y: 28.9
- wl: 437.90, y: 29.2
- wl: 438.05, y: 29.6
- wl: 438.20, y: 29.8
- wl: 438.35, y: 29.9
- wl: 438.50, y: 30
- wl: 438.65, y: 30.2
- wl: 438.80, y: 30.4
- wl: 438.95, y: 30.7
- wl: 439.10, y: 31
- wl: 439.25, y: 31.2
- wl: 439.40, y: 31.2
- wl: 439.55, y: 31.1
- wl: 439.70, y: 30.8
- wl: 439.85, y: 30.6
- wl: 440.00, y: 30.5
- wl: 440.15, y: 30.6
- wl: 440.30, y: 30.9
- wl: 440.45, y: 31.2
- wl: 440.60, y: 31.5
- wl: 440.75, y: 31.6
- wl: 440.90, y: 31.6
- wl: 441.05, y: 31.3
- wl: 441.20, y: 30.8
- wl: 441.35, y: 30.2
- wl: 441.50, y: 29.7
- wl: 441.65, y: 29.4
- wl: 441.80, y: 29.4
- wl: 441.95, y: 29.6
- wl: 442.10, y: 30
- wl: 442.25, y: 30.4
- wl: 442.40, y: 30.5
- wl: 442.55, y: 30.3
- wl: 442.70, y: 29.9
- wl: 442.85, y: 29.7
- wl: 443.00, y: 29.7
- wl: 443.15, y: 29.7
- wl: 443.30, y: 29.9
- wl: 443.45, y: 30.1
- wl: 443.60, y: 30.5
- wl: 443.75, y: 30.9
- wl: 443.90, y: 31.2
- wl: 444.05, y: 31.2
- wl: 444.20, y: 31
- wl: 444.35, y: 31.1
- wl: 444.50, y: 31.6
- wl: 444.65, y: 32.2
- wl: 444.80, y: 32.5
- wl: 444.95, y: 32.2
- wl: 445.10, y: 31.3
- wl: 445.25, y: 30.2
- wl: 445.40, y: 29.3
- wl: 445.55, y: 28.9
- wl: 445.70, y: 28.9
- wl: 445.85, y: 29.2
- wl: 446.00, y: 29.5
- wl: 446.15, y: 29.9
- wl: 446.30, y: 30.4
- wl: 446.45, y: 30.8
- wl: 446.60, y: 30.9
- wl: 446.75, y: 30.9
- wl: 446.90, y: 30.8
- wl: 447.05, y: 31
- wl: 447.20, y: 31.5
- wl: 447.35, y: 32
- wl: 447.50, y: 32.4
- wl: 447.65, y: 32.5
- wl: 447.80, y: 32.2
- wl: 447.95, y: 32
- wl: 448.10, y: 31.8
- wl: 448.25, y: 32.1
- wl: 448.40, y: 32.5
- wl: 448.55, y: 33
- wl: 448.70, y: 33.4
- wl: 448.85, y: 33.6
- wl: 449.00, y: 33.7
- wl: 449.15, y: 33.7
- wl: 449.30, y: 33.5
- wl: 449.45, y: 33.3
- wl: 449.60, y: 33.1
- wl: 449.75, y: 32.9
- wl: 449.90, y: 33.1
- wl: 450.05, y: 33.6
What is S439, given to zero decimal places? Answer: 288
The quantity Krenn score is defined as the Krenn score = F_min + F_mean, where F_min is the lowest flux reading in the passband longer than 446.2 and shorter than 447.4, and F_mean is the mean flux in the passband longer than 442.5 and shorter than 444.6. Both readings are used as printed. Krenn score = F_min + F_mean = 60.9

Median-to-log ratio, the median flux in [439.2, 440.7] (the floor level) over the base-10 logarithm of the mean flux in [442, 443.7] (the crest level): 21.0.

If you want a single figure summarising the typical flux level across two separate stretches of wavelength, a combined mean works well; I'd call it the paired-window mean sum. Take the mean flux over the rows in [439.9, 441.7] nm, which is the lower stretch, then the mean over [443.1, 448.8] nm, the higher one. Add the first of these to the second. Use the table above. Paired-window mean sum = 61.9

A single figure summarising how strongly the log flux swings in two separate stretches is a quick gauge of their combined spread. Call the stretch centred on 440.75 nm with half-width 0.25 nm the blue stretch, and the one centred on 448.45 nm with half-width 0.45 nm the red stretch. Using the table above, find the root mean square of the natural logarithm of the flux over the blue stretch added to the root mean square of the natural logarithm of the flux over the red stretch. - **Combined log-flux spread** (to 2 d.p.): 6.94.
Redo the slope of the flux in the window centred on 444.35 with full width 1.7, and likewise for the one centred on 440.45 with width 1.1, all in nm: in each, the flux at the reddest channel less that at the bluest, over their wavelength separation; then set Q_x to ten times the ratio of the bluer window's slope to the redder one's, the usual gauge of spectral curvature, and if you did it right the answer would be 23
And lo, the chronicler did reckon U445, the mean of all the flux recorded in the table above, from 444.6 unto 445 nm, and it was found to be 32.3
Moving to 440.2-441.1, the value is 31.3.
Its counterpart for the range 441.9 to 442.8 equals 30.1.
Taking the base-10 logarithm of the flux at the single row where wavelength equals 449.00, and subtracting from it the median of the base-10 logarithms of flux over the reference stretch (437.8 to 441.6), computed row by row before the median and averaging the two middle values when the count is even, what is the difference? 0.040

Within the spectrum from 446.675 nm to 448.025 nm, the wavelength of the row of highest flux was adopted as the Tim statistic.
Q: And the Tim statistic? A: 447.65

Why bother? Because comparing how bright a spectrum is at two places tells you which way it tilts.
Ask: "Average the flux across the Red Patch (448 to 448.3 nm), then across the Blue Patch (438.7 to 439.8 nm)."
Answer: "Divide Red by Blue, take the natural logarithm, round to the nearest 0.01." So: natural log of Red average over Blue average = 0.03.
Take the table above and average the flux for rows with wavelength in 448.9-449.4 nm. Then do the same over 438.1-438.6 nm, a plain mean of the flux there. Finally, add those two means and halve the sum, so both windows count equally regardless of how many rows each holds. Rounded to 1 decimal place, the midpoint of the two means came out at 31.8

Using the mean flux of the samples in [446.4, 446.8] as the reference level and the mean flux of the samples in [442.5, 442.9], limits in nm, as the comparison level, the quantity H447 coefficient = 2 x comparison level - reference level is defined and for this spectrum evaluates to 29.1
